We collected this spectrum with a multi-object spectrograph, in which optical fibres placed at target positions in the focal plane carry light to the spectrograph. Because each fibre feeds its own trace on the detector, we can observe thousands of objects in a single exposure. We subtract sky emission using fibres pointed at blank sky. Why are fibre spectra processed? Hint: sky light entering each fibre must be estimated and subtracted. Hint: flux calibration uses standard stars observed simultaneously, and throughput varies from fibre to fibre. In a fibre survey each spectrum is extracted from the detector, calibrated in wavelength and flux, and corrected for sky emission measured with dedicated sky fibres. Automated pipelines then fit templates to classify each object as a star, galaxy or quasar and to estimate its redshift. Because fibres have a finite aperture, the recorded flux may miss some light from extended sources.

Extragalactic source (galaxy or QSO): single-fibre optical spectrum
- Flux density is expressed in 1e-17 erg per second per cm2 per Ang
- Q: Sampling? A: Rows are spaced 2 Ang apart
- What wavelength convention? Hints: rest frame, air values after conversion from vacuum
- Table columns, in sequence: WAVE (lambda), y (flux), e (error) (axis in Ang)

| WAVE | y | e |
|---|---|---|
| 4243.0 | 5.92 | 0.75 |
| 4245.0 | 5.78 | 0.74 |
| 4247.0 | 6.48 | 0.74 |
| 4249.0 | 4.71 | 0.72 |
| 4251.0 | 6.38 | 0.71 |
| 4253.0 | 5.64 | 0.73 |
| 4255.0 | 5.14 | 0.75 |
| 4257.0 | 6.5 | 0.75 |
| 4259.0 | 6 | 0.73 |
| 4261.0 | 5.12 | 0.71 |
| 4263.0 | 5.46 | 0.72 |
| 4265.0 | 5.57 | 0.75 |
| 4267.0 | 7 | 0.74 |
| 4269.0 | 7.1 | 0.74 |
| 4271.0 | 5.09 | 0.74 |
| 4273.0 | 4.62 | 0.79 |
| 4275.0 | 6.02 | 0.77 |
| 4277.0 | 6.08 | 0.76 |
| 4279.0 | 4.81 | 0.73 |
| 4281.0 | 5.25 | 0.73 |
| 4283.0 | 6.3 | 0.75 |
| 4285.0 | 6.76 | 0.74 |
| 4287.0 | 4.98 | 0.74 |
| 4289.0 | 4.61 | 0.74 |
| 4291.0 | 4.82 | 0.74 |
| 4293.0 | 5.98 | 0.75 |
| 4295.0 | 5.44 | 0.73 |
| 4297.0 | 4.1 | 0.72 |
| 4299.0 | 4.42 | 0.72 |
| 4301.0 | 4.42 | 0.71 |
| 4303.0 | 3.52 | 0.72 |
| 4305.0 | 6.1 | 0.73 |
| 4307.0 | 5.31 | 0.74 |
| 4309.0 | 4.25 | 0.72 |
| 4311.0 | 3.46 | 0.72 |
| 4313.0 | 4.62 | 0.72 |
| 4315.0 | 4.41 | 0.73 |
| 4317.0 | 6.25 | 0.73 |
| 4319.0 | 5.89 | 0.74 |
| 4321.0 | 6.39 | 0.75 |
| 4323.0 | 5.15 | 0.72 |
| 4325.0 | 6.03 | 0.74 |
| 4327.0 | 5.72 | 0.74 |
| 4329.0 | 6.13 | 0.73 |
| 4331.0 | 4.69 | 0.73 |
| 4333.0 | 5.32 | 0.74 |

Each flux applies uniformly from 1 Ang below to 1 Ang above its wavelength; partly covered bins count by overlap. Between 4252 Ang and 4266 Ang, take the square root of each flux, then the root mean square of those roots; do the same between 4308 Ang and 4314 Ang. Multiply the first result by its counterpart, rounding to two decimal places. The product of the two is 4.81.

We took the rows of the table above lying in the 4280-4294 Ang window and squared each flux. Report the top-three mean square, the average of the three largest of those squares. 40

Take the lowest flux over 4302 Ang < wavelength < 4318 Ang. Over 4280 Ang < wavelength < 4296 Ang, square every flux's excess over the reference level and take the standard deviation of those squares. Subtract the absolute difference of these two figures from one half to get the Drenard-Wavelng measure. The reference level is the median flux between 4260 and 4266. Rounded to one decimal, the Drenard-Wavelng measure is -2.4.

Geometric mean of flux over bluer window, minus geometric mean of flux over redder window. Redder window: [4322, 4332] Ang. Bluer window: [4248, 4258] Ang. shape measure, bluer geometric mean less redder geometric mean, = 0.12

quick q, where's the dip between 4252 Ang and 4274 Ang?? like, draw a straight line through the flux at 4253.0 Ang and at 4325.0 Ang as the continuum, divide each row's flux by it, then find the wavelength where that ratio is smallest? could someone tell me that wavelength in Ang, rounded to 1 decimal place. 4273.0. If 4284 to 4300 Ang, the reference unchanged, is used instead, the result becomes 4297.0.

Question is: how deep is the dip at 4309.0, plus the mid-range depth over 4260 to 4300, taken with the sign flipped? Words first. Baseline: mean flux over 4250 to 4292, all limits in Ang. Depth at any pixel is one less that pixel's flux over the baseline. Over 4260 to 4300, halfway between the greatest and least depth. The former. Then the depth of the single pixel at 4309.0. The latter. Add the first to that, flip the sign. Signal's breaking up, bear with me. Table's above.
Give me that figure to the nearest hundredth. -0.27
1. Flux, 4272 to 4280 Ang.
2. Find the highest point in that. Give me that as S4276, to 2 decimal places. 6.08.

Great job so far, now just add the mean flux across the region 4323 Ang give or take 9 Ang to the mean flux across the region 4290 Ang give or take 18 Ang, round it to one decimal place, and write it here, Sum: 10.8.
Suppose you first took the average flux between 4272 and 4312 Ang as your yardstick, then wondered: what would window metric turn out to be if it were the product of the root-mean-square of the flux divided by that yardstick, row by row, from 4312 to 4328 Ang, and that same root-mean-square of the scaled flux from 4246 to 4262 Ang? 1.26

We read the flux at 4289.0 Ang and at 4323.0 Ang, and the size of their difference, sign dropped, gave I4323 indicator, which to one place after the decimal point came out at 0.5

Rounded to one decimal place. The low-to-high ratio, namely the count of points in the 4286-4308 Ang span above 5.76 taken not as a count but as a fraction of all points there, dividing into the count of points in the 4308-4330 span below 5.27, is 27.5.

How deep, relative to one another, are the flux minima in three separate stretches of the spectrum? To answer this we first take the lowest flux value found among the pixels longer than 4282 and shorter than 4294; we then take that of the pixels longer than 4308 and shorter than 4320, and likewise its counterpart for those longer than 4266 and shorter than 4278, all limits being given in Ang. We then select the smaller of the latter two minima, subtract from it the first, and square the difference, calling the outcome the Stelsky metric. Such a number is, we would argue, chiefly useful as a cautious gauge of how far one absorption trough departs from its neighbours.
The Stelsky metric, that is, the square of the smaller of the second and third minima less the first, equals 1.32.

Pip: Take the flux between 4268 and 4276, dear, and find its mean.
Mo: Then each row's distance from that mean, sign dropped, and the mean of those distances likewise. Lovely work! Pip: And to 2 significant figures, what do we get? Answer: 0.85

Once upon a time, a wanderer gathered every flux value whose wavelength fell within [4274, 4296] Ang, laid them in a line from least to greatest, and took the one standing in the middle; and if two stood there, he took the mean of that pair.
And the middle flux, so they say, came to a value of 5.4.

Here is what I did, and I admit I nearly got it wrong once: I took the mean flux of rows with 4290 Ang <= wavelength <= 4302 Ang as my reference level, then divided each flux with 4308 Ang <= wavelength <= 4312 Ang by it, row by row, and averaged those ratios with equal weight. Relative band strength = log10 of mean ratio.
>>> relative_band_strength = -0.10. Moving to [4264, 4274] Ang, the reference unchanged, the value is 0.08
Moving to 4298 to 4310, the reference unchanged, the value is -0.02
